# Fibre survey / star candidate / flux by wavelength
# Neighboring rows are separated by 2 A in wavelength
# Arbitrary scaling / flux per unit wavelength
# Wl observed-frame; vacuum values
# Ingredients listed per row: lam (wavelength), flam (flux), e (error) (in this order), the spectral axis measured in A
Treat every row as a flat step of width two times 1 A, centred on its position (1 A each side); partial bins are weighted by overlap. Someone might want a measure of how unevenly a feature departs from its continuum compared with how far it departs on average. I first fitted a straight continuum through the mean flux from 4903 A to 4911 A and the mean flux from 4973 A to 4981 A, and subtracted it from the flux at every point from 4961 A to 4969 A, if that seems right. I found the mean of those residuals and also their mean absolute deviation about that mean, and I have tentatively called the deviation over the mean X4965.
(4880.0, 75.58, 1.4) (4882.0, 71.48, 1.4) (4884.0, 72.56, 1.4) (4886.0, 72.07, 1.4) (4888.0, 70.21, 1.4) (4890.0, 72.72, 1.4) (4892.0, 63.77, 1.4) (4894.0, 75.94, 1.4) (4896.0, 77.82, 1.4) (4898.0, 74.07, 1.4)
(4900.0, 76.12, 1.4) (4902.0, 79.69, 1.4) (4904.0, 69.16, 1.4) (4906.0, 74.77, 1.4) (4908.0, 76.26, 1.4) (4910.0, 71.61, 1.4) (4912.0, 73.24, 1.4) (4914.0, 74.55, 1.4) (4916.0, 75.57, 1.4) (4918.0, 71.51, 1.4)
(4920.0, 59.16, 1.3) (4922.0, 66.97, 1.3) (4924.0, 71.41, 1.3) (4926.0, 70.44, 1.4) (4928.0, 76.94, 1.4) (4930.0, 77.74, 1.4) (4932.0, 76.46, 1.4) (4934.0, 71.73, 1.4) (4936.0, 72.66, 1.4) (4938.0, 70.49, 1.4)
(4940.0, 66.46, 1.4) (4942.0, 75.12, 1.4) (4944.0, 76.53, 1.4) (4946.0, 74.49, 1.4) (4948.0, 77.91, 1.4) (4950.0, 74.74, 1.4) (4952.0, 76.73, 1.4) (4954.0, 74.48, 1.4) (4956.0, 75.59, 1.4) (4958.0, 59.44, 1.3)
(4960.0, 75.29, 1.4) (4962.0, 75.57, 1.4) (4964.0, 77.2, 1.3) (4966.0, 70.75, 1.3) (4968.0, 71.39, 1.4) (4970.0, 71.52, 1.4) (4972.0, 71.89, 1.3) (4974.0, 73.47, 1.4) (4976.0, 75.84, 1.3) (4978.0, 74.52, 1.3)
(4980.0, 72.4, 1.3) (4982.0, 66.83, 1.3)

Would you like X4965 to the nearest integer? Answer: -19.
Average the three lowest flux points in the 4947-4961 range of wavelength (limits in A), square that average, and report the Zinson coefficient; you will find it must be 4838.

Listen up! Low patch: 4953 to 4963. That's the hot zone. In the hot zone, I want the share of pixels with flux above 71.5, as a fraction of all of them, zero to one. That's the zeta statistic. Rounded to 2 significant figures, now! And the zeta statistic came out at 0.80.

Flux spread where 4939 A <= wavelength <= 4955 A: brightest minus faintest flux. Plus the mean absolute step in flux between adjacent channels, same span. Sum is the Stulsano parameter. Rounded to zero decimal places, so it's 15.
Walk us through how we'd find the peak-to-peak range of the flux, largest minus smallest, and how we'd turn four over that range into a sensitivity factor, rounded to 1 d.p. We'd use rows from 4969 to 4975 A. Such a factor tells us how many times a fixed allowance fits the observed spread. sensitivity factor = 2.1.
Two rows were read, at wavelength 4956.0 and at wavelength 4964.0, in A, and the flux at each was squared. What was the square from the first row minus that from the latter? -246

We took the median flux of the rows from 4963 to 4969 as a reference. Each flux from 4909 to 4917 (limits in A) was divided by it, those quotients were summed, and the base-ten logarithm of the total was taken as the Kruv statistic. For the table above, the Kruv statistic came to 0.62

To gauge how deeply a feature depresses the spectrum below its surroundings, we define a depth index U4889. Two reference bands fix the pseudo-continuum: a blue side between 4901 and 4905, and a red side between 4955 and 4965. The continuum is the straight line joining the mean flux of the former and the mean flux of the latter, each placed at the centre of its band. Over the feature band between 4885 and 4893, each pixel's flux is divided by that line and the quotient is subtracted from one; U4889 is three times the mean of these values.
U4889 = 0.21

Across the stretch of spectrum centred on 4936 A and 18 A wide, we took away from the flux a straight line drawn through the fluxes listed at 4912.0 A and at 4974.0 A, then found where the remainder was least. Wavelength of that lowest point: 4940.0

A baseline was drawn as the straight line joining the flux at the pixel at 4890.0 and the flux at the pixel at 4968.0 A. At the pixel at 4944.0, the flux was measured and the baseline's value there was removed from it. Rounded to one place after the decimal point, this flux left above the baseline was 4.7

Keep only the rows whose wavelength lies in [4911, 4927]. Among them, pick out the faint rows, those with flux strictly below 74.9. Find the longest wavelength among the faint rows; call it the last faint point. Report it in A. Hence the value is 4926.0 A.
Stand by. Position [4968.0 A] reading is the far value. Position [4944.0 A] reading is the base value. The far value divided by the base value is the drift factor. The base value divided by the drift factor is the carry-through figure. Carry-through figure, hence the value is 82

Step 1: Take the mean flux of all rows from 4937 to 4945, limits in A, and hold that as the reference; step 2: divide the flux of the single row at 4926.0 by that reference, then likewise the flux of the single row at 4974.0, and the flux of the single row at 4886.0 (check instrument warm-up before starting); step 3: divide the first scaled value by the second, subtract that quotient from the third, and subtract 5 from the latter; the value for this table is -4.96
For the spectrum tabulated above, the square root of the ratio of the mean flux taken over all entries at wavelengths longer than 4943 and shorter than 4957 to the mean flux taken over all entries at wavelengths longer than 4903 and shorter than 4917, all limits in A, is 1.01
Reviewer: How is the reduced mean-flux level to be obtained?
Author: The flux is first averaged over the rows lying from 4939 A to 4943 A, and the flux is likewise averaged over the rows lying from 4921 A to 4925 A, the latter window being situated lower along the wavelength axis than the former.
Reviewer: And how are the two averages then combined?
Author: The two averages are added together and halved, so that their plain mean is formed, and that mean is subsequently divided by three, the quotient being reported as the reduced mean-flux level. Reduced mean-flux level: 23.3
